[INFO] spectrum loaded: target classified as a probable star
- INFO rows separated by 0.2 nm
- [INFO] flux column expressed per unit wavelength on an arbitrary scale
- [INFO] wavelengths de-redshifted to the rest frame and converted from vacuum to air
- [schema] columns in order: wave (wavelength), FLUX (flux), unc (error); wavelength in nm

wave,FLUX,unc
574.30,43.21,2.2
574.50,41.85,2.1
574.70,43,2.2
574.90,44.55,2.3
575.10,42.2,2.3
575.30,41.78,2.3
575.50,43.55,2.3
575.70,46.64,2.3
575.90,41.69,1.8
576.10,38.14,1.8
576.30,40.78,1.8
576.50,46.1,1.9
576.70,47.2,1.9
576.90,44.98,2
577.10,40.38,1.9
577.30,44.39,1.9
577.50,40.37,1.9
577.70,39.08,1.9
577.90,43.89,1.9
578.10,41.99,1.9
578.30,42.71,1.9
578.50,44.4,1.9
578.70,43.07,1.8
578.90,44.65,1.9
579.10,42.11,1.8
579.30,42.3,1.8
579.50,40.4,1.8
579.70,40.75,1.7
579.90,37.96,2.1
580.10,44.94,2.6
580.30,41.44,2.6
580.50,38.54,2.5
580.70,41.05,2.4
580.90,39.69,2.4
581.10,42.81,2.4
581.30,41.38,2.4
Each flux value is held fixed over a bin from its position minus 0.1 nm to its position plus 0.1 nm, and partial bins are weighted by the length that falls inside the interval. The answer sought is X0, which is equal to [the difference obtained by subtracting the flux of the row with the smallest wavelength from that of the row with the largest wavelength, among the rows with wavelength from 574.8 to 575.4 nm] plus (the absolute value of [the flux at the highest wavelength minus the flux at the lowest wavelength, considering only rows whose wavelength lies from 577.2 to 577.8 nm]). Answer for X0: 2.5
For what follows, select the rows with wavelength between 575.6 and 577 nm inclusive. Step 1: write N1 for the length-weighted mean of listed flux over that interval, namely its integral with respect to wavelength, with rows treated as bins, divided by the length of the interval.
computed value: 43.65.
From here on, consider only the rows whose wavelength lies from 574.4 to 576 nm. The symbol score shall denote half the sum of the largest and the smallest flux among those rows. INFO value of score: 44.2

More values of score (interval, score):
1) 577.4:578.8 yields 41.7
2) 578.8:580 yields 41.3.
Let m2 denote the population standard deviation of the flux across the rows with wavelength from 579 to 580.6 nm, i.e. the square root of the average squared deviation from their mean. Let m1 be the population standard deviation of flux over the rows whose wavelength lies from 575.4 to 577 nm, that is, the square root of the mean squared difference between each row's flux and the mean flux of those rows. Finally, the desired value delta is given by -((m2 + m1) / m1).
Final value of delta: -1.7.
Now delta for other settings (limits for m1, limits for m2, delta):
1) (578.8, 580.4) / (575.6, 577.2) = -2.5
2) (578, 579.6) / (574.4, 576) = -2.3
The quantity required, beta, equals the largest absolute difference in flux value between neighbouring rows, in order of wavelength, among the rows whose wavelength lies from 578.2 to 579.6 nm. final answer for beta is 2.54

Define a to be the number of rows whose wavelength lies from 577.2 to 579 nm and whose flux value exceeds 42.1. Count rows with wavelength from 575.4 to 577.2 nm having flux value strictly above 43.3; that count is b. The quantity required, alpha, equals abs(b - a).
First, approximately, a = 6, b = 5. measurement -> 1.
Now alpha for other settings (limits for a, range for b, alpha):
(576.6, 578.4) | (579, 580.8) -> 4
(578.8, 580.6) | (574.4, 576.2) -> 1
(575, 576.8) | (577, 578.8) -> 2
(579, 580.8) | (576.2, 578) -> 2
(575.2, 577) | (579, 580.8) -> 4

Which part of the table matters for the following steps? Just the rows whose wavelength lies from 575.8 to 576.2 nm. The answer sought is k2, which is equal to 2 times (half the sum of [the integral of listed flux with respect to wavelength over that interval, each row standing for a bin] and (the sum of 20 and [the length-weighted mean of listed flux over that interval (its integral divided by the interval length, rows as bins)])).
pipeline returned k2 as 75.9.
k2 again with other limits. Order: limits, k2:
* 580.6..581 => 76.5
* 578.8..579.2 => 80.7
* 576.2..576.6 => 80.8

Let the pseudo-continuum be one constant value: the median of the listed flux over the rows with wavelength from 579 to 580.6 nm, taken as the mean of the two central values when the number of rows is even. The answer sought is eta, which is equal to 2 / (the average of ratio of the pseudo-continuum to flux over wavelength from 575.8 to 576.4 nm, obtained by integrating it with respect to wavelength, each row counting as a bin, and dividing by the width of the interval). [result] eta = 1.95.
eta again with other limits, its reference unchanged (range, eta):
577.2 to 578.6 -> 2.06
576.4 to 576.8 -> 2.27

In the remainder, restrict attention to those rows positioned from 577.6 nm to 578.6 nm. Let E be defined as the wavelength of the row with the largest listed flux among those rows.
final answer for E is 578.50 nm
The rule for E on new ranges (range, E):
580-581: 580.10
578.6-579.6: 578.90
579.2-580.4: 580.10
